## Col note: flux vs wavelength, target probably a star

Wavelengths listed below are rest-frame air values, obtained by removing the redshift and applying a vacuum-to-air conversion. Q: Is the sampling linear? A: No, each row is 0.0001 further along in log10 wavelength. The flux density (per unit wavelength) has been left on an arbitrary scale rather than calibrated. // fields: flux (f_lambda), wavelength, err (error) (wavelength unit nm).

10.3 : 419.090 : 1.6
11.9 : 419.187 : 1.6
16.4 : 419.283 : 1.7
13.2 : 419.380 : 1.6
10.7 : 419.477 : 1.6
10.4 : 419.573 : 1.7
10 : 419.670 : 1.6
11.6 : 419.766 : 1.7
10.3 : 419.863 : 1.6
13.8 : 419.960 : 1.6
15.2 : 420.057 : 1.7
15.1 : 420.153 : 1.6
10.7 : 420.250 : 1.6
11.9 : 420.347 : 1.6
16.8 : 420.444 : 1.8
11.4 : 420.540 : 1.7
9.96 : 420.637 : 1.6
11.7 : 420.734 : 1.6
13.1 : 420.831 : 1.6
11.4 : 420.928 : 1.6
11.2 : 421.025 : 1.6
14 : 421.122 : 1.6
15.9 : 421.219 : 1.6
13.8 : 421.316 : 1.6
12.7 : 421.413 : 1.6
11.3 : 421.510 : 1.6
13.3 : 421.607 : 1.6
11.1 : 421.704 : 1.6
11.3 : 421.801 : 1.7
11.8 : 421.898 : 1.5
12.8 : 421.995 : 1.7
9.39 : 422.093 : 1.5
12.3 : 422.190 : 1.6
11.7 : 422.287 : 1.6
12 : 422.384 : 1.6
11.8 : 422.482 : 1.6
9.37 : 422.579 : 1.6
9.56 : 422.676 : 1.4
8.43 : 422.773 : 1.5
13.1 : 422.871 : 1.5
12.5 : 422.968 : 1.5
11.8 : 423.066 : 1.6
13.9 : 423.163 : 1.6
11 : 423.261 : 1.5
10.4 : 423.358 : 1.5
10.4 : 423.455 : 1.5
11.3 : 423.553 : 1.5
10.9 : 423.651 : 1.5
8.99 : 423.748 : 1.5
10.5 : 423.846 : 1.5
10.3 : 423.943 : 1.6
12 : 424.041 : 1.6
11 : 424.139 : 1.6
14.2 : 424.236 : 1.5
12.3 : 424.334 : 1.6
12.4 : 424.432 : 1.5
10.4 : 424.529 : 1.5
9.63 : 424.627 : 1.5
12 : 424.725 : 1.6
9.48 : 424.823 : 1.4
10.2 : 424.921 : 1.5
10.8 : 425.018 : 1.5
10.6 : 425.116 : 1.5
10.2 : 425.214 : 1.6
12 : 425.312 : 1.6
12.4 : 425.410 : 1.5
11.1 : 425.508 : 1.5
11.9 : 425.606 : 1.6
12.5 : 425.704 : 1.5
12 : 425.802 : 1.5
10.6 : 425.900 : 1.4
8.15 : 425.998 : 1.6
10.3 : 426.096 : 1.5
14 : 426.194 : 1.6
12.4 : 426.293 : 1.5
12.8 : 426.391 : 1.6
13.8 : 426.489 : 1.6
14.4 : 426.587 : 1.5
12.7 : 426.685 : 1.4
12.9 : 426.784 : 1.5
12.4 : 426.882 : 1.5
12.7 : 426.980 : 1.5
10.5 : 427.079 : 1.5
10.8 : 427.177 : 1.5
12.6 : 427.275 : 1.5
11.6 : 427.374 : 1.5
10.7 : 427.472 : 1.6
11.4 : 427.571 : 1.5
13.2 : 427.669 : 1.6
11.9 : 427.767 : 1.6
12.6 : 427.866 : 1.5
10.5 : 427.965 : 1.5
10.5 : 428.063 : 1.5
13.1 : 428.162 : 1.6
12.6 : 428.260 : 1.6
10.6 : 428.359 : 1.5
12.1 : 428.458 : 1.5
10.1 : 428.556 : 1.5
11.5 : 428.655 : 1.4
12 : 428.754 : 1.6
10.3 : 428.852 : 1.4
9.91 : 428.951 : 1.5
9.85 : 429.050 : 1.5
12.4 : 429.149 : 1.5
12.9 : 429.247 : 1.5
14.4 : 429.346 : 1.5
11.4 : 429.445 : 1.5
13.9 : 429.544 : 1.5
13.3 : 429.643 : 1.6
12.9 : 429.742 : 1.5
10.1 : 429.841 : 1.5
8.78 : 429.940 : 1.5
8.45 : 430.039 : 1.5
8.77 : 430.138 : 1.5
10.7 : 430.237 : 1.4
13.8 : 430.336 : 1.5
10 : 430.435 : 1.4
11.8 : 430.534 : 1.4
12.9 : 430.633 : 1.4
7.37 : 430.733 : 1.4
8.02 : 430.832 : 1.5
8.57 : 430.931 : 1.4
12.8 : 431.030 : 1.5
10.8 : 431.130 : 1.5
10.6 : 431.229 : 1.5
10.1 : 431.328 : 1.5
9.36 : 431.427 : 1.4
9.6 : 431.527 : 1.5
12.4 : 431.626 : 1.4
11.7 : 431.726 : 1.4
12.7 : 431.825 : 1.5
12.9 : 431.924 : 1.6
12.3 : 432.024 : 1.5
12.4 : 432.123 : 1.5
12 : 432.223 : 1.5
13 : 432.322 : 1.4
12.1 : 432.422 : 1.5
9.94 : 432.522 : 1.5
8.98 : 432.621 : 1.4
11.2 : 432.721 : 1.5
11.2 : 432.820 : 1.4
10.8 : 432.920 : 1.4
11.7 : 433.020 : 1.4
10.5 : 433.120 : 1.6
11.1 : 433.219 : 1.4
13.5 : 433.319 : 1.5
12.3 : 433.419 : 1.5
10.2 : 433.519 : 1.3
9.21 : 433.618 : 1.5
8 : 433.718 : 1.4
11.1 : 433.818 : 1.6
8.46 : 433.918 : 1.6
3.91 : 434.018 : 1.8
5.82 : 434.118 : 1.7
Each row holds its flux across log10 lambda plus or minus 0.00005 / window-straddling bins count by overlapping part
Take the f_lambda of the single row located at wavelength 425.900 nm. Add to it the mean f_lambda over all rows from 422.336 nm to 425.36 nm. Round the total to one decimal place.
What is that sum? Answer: 21.7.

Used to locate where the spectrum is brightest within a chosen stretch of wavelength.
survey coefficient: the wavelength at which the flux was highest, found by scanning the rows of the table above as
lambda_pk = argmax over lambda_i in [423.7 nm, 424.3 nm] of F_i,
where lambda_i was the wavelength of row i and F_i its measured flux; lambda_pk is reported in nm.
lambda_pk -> 424.236 nm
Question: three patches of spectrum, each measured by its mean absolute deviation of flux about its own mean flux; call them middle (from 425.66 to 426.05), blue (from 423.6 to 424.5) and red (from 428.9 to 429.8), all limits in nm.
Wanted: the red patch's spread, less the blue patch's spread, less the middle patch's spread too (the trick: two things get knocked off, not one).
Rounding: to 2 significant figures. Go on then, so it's -1.3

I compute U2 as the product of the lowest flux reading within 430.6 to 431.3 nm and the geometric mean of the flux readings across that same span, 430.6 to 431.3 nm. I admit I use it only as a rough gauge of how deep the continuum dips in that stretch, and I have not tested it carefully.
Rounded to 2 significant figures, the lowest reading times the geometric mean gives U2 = 73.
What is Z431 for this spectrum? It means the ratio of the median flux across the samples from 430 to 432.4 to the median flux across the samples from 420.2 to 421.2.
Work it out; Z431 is 0.97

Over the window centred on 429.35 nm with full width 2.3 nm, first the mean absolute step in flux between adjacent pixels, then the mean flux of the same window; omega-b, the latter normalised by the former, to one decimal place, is 7.3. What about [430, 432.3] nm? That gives 7.4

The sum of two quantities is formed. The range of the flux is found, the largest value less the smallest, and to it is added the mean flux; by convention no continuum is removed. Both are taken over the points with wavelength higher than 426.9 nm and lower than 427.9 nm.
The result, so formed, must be 14.5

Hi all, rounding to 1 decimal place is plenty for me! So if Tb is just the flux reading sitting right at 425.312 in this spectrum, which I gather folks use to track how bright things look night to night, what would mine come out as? 12.0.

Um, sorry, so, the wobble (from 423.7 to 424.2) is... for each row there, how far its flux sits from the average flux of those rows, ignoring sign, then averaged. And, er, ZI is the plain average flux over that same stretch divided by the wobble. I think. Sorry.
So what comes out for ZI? 14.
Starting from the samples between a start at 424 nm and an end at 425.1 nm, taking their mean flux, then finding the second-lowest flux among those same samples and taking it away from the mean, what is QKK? 1.7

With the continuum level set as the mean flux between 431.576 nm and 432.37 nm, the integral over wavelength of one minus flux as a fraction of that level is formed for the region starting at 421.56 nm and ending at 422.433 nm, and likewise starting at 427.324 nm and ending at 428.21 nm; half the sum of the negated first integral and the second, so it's 0.001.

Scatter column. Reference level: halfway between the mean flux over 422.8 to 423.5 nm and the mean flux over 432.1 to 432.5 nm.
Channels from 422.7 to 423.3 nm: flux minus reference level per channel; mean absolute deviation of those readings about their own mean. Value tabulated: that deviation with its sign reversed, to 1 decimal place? -1.4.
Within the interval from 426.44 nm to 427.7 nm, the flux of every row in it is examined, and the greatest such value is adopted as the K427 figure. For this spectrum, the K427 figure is 14.4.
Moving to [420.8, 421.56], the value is 15.9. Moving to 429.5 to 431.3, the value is 13.9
